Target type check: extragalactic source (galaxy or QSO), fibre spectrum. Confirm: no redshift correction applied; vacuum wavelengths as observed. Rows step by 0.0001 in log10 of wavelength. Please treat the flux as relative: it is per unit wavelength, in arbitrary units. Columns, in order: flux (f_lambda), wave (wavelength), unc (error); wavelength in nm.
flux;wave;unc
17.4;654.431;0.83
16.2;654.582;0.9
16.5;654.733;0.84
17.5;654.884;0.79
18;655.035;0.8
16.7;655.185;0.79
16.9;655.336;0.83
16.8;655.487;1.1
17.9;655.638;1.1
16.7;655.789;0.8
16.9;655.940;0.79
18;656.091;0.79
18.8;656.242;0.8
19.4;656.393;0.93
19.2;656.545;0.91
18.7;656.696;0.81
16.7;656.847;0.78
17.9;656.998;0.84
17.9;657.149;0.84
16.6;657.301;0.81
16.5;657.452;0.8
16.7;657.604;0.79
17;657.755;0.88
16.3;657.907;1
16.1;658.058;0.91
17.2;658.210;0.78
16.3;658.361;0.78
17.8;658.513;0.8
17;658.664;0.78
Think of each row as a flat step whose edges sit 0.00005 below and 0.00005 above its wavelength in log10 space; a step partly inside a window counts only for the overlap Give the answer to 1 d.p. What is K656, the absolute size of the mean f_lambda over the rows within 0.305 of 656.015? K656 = 17.6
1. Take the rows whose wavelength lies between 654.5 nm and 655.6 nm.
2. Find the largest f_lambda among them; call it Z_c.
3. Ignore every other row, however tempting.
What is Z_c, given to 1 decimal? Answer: 18.0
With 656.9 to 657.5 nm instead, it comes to 17.9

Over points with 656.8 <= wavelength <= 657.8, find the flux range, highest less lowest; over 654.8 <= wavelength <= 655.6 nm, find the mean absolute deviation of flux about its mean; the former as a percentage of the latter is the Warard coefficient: 307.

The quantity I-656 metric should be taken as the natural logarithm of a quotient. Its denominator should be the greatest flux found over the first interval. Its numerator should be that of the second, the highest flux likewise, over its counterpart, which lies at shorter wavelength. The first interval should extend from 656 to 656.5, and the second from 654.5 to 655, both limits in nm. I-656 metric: -0.10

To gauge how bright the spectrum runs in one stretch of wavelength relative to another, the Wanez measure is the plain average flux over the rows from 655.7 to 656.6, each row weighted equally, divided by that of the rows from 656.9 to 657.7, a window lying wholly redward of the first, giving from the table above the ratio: 1.06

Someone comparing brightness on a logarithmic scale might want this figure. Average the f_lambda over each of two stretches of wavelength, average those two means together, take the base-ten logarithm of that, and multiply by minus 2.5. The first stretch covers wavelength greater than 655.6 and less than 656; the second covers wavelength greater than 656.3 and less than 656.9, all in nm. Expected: -3.13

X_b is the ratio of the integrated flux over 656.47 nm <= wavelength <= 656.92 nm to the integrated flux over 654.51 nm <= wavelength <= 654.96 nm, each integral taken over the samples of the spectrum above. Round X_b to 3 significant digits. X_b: 1.09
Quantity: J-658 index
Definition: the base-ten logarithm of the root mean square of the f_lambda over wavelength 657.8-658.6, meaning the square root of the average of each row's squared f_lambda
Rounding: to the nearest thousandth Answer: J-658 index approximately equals 1.224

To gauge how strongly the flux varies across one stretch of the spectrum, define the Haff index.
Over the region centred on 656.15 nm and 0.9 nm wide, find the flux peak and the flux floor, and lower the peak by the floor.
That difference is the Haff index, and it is 2.70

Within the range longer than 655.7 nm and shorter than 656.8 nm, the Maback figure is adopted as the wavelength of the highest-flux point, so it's 656.393 nm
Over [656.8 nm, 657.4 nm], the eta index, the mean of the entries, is 17.3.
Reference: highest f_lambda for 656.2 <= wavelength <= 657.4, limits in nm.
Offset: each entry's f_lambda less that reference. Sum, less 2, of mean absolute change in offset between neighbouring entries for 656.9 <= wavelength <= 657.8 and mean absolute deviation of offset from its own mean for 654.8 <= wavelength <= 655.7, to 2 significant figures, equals -1.1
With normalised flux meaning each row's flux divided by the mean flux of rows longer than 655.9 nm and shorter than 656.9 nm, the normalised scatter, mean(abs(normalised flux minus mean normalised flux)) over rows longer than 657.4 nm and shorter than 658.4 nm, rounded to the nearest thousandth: 0.018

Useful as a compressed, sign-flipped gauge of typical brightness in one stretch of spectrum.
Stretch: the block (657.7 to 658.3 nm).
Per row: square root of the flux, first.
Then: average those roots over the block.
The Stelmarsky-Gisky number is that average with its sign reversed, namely -4.08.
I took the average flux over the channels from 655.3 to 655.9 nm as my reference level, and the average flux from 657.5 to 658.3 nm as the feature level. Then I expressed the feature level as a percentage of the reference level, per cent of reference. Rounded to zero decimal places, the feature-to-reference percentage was 98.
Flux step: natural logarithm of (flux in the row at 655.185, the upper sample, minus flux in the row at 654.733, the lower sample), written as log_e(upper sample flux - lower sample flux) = -1.6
